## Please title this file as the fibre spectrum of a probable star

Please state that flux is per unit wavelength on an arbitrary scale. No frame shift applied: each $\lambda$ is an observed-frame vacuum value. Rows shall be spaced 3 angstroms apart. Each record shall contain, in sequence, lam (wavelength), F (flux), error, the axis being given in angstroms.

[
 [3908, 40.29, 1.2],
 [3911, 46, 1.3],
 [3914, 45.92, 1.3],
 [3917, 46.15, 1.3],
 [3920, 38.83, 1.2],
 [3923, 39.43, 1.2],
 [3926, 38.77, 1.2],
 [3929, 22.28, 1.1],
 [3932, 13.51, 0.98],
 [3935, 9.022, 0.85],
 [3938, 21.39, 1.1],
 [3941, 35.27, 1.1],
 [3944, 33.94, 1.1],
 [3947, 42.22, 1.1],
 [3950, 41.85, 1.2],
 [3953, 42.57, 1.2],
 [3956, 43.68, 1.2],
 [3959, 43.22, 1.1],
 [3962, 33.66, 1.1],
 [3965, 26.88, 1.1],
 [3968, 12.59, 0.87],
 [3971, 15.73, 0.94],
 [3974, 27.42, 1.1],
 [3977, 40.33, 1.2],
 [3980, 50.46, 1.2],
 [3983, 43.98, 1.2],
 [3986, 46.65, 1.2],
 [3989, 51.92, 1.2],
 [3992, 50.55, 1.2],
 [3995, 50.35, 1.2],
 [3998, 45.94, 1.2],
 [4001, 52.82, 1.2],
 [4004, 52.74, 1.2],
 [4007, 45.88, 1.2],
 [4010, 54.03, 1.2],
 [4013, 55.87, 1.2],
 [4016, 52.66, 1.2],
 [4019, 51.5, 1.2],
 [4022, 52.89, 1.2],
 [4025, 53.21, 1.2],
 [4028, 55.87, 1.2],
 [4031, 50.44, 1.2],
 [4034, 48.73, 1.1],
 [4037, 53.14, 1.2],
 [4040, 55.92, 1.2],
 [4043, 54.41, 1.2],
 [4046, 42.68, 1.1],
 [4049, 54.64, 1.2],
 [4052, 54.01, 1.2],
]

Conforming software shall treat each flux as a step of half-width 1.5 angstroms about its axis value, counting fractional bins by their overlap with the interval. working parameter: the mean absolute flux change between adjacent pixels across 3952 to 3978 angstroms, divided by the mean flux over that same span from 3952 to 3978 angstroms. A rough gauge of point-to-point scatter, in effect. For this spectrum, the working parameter 0.24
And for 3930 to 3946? 0.35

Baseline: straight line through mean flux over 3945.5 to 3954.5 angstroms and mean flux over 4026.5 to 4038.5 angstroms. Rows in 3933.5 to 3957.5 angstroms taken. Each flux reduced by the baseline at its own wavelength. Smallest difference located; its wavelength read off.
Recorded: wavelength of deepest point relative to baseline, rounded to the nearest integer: 3935 angstroms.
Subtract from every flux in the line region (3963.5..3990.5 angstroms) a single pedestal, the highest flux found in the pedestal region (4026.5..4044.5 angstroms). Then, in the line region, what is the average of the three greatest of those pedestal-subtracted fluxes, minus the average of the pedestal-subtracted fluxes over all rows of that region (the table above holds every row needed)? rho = 14.6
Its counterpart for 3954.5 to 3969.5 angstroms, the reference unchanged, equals 8.2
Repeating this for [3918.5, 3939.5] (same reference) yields 12.8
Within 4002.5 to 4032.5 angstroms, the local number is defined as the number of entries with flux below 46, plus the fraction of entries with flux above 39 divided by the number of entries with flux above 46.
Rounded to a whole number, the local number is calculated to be 1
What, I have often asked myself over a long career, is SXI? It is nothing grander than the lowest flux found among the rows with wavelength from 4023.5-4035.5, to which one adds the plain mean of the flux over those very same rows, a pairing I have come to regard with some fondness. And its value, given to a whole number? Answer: 101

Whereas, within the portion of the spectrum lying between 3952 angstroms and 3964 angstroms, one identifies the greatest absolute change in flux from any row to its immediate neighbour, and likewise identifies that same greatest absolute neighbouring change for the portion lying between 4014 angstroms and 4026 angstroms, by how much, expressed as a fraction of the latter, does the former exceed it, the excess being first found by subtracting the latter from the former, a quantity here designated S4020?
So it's 5.9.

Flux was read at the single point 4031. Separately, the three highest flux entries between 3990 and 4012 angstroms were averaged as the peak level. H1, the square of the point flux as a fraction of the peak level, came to 0.90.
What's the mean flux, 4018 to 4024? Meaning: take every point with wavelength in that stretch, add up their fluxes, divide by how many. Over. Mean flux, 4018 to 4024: 52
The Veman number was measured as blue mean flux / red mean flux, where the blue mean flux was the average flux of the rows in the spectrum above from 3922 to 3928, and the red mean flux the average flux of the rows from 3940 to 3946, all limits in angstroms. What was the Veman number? 1.1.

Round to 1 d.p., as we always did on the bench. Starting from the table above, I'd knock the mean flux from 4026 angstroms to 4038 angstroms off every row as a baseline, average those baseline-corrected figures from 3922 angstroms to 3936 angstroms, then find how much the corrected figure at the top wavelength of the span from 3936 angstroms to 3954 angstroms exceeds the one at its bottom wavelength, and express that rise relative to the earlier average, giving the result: -0.8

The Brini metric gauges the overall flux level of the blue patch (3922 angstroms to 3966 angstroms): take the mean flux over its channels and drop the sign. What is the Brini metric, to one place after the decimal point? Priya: 32.5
